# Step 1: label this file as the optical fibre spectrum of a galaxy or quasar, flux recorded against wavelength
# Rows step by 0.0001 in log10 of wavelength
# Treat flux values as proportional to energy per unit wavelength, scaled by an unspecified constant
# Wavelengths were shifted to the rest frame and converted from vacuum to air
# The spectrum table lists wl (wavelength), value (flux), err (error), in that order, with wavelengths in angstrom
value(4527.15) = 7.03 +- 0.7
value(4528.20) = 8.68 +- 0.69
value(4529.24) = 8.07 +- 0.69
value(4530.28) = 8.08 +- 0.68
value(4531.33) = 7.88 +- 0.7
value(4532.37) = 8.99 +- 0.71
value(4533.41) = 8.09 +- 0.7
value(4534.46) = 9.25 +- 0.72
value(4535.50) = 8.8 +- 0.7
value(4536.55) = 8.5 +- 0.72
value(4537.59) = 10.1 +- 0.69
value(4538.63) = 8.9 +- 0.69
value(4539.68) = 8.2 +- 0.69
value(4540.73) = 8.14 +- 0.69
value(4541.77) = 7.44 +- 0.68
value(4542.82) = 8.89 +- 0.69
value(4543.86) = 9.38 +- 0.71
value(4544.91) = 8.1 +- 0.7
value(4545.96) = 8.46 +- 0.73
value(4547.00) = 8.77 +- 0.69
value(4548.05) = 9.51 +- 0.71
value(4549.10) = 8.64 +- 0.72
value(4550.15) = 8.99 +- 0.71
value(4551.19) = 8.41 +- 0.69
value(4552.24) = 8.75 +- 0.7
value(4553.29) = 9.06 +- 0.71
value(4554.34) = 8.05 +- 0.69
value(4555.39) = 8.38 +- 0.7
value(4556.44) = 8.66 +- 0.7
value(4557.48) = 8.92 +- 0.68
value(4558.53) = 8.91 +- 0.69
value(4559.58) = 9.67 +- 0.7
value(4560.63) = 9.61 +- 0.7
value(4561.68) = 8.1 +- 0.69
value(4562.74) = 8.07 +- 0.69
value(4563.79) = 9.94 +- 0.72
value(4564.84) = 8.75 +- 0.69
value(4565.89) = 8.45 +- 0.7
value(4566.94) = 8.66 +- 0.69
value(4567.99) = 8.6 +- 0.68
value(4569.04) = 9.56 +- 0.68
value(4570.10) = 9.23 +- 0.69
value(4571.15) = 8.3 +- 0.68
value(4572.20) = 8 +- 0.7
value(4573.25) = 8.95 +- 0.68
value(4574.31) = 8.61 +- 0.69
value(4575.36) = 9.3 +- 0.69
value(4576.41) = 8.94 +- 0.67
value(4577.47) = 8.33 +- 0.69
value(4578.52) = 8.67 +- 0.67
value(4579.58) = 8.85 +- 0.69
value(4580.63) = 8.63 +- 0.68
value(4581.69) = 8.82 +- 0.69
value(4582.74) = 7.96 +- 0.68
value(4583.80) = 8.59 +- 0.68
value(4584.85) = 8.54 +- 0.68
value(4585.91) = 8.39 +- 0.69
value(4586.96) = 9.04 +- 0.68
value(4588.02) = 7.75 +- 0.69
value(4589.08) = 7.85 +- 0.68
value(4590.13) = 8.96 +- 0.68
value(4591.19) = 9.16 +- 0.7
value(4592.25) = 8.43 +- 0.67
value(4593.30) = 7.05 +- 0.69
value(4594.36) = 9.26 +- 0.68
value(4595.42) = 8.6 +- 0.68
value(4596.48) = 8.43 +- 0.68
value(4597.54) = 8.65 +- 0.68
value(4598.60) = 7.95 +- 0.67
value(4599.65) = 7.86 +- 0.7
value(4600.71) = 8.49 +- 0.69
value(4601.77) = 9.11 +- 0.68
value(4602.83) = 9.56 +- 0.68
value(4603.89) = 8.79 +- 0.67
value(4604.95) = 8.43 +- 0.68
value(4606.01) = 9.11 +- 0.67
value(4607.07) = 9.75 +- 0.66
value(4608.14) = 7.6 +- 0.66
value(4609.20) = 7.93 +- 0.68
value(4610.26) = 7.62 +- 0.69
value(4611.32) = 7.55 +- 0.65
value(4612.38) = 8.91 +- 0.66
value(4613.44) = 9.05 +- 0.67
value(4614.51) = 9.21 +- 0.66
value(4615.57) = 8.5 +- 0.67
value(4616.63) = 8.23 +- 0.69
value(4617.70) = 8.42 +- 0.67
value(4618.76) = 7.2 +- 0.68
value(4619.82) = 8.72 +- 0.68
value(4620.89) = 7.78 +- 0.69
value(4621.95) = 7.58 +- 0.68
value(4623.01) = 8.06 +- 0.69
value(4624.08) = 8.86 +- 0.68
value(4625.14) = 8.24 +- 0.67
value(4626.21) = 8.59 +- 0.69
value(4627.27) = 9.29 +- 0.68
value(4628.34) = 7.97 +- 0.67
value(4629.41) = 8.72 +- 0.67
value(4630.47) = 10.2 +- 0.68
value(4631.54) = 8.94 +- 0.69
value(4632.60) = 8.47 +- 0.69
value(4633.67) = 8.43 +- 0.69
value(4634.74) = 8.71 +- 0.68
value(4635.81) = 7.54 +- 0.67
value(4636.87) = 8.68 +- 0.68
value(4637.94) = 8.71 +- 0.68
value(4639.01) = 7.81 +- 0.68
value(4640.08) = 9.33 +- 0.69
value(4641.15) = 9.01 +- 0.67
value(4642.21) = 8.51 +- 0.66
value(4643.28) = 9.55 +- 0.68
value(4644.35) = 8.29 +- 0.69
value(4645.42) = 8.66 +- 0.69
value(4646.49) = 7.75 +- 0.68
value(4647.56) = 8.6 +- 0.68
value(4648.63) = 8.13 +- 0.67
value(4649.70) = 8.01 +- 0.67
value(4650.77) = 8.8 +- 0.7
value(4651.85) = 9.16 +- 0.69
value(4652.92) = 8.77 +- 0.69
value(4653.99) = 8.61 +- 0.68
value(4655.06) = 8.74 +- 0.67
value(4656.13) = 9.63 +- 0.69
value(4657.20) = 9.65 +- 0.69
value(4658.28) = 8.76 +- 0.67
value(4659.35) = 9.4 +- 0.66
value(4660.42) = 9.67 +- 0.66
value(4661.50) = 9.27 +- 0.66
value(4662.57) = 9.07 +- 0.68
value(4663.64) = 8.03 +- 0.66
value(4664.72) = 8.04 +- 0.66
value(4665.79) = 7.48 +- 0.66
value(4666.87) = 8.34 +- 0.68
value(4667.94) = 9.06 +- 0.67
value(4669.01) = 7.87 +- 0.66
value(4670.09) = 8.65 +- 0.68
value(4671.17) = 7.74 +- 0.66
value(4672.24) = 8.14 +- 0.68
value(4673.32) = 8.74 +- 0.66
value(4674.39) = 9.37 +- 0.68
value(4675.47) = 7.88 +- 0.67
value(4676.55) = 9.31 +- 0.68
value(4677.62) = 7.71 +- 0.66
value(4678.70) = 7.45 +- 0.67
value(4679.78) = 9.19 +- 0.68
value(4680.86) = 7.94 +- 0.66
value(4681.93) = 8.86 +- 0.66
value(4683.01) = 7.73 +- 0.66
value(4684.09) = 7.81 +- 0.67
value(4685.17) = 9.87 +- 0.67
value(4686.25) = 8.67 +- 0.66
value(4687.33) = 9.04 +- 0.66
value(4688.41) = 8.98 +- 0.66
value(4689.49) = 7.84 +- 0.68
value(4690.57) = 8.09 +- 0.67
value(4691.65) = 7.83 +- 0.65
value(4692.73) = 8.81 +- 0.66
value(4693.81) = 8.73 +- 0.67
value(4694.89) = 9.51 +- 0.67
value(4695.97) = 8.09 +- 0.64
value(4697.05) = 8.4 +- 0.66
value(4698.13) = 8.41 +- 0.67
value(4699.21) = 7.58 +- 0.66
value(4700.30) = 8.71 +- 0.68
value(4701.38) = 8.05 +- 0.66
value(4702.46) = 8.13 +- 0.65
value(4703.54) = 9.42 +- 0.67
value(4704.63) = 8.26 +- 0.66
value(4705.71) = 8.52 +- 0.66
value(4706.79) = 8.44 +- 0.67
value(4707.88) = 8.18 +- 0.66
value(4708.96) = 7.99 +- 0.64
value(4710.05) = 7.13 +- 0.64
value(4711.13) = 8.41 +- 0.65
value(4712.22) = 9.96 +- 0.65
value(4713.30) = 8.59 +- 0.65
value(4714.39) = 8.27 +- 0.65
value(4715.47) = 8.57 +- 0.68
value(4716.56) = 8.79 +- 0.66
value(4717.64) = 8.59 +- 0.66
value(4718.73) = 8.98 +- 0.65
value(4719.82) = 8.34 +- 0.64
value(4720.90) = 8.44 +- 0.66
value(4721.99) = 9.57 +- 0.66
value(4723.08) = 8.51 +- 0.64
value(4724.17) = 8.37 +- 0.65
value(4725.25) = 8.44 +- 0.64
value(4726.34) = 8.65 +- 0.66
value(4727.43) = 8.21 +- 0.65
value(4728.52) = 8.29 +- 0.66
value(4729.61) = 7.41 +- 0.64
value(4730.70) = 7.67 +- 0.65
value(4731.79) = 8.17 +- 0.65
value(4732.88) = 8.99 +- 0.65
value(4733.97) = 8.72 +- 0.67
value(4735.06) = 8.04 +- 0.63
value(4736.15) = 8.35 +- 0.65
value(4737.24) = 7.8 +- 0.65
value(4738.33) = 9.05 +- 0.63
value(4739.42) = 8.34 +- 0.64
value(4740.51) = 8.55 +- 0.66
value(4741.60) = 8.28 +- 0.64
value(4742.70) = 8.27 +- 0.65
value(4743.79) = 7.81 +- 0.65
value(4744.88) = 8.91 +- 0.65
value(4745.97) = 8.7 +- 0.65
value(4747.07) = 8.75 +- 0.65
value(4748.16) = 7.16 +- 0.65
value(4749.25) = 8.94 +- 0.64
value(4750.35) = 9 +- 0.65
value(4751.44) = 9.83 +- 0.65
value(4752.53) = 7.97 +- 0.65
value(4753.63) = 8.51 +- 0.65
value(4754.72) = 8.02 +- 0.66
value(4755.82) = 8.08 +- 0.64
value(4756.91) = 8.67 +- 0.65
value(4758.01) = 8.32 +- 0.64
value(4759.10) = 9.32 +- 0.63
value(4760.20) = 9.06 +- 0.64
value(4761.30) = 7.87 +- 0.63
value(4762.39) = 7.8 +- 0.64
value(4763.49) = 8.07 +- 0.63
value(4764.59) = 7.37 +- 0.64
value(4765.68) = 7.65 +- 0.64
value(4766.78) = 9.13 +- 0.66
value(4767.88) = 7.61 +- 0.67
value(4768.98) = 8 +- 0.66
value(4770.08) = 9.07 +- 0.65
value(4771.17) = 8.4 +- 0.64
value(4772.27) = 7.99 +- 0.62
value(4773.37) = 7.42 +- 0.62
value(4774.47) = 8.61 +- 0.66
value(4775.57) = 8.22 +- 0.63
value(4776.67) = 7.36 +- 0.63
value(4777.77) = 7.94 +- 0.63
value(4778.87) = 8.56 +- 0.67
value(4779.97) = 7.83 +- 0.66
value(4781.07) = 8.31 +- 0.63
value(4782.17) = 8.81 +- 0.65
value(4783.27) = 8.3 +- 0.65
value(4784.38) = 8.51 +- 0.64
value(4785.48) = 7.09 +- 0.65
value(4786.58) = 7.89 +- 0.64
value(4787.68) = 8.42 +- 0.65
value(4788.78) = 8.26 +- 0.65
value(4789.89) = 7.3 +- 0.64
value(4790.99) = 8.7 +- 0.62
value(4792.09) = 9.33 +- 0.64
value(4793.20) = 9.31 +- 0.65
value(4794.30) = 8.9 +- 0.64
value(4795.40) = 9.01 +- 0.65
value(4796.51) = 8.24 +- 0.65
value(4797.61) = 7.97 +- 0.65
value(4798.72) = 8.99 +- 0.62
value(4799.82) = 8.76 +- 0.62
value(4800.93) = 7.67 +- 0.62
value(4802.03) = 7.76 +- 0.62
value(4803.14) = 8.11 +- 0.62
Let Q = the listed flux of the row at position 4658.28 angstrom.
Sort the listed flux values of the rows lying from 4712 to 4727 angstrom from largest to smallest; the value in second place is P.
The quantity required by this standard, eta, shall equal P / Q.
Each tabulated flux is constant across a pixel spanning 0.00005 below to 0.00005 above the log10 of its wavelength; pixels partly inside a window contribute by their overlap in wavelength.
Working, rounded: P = 9.57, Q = 8.76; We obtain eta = 1.09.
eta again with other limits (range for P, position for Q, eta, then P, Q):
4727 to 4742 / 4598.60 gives 1.13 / 8.99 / 7.95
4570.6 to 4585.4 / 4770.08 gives 0.99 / 8.95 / 9.07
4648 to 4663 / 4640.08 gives 1.03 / 9.65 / 9.33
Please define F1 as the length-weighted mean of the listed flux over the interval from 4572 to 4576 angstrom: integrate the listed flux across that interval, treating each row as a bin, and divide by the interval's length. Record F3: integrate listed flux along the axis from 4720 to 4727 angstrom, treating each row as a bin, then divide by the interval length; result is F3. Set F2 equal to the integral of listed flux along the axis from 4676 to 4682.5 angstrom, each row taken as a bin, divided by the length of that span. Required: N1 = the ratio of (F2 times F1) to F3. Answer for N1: 8.5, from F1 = 8.8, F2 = 8.4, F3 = 8.6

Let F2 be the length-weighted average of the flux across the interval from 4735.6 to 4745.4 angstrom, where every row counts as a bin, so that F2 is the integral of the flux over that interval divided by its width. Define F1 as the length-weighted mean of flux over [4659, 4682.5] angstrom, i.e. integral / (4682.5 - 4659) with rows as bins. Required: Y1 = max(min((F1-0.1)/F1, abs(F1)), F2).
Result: 8.37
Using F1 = 8.50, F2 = 8.37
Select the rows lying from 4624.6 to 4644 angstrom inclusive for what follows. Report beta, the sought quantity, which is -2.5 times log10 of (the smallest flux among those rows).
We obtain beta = -2.19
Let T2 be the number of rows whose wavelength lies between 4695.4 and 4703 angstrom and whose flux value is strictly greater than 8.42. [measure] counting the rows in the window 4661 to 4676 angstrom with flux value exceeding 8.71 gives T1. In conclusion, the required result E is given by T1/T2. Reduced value 5.00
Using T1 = 5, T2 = 1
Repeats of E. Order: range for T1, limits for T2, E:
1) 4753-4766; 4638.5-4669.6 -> 0.11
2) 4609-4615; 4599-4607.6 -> 0.43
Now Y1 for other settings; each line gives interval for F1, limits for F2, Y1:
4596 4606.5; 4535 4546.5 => 8.63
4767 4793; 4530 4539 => 8.75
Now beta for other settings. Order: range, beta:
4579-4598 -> -2.12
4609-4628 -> -2.14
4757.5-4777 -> -2.17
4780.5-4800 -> -2.13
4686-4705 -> -2.20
